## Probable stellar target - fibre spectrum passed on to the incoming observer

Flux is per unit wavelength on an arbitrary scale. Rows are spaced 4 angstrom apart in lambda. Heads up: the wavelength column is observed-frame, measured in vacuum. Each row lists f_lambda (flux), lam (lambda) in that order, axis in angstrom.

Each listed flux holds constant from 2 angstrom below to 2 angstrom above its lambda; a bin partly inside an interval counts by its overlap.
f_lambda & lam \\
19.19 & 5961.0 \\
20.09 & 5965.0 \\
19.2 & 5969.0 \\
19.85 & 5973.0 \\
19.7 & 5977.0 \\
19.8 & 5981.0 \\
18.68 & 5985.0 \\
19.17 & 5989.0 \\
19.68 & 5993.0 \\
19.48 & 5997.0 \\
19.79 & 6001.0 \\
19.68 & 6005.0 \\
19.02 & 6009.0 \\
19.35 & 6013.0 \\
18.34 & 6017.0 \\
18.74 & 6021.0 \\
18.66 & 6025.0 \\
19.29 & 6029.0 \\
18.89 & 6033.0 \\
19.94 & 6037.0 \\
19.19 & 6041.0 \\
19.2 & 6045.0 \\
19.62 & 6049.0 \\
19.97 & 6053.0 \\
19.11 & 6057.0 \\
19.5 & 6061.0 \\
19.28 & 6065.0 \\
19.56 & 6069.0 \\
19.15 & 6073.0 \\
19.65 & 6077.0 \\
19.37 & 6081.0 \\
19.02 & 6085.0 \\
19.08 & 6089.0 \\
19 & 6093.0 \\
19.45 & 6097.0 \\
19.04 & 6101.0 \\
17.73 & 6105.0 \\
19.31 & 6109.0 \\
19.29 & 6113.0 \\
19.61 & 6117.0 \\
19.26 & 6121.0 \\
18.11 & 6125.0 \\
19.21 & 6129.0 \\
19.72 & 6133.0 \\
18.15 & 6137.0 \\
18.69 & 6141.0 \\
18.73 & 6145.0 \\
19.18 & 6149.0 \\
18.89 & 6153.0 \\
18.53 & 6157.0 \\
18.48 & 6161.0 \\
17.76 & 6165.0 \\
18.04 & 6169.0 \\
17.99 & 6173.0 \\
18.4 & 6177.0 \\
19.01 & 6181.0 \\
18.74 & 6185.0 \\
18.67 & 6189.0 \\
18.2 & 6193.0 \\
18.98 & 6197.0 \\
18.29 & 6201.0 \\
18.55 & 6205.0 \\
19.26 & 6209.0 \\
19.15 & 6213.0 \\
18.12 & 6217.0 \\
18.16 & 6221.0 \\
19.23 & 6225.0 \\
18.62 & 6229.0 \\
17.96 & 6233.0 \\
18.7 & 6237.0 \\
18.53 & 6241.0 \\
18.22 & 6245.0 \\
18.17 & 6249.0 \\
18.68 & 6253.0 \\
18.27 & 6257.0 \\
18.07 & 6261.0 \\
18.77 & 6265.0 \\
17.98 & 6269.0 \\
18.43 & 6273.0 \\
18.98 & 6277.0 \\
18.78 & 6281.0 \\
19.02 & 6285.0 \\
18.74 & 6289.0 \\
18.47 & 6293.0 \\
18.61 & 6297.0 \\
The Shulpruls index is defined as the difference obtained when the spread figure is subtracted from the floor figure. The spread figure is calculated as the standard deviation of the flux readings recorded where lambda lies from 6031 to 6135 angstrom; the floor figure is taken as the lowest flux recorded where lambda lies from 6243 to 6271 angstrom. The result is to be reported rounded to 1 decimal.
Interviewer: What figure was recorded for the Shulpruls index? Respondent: 17.5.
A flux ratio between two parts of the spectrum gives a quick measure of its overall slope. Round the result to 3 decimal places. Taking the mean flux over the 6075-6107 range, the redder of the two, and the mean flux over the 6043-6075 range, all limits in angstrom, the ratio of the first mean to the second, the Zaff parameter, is 0.980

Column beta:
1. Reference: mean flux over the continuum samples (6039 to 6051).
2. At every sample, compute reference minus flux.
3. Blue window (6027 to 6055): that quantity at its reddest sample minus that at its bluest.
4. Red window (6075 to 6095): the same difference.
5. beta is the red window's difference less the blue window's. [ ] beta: 1.3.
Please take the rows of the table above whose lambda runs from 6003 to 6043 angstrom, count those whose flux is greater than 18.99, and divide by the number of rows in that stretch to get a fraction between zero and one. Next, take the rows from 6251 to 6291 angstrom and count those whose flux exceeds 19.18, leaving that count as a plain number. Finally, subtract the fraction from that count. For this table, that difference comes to -1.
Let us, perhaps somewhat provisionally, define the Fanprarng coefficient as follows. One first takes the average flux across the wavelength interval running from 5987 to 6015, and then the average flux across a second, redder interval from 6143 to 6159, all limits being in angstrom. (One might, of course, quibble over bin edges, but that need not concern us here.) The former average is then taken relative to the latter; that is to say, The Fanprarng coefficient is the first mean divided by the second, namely 1.03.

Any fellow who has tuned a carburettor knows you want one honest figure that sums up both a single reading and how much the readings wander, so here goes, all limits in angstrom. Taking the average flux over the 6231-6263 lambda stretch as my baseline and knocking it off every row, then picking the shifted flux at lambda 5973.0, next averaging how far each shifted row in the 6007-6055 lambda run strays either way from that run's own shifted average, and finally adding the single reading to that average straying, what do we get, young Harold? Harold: 1.90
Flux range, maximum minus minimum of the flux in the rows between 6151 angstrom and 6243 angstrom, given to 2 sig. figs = 1.5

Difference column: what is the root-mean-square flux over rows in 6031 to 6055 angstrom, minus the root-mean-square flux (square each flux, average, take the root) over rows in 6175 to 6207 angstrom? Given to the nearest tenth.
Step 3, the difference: 0.9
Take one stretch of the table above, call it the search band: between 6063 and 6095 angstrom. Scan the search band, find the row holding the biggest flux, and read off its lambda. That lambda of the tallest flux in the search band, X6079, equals 6077.0 angstrom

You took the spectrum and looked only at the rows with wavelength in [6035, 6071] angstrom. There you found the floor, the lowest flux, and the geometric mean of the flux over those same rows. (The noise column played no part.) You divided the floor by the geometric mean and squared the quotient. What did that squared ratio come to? 0.96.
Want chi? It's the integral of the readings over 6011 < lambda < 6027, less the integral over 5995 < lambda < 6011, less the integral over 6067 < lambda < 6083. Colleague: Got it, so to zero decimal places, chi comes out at -322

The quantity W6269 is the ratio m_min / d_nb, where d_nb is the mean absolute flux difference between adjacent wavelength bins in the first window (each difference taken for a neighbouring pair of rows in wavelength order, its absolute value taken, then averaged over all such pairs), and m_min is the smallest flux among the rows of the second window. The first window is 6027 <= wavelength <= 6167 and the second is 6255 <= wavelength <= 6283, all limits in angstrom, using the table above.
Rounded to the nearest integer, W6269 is 35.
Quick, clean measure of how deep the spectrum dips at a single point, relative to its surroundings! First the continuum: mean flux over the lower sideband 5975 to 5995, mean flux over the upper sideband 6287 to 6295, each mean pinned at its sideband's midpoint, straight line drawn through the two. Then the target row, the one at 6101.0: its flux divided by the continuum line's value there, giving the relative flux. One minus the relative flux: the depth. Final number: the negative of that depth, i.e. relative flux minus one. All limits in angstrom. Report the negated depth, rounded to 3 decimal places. -0.003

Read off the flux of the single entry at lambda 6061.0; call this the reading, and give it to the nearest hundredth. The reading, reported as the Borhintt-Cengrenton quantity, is 19.50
